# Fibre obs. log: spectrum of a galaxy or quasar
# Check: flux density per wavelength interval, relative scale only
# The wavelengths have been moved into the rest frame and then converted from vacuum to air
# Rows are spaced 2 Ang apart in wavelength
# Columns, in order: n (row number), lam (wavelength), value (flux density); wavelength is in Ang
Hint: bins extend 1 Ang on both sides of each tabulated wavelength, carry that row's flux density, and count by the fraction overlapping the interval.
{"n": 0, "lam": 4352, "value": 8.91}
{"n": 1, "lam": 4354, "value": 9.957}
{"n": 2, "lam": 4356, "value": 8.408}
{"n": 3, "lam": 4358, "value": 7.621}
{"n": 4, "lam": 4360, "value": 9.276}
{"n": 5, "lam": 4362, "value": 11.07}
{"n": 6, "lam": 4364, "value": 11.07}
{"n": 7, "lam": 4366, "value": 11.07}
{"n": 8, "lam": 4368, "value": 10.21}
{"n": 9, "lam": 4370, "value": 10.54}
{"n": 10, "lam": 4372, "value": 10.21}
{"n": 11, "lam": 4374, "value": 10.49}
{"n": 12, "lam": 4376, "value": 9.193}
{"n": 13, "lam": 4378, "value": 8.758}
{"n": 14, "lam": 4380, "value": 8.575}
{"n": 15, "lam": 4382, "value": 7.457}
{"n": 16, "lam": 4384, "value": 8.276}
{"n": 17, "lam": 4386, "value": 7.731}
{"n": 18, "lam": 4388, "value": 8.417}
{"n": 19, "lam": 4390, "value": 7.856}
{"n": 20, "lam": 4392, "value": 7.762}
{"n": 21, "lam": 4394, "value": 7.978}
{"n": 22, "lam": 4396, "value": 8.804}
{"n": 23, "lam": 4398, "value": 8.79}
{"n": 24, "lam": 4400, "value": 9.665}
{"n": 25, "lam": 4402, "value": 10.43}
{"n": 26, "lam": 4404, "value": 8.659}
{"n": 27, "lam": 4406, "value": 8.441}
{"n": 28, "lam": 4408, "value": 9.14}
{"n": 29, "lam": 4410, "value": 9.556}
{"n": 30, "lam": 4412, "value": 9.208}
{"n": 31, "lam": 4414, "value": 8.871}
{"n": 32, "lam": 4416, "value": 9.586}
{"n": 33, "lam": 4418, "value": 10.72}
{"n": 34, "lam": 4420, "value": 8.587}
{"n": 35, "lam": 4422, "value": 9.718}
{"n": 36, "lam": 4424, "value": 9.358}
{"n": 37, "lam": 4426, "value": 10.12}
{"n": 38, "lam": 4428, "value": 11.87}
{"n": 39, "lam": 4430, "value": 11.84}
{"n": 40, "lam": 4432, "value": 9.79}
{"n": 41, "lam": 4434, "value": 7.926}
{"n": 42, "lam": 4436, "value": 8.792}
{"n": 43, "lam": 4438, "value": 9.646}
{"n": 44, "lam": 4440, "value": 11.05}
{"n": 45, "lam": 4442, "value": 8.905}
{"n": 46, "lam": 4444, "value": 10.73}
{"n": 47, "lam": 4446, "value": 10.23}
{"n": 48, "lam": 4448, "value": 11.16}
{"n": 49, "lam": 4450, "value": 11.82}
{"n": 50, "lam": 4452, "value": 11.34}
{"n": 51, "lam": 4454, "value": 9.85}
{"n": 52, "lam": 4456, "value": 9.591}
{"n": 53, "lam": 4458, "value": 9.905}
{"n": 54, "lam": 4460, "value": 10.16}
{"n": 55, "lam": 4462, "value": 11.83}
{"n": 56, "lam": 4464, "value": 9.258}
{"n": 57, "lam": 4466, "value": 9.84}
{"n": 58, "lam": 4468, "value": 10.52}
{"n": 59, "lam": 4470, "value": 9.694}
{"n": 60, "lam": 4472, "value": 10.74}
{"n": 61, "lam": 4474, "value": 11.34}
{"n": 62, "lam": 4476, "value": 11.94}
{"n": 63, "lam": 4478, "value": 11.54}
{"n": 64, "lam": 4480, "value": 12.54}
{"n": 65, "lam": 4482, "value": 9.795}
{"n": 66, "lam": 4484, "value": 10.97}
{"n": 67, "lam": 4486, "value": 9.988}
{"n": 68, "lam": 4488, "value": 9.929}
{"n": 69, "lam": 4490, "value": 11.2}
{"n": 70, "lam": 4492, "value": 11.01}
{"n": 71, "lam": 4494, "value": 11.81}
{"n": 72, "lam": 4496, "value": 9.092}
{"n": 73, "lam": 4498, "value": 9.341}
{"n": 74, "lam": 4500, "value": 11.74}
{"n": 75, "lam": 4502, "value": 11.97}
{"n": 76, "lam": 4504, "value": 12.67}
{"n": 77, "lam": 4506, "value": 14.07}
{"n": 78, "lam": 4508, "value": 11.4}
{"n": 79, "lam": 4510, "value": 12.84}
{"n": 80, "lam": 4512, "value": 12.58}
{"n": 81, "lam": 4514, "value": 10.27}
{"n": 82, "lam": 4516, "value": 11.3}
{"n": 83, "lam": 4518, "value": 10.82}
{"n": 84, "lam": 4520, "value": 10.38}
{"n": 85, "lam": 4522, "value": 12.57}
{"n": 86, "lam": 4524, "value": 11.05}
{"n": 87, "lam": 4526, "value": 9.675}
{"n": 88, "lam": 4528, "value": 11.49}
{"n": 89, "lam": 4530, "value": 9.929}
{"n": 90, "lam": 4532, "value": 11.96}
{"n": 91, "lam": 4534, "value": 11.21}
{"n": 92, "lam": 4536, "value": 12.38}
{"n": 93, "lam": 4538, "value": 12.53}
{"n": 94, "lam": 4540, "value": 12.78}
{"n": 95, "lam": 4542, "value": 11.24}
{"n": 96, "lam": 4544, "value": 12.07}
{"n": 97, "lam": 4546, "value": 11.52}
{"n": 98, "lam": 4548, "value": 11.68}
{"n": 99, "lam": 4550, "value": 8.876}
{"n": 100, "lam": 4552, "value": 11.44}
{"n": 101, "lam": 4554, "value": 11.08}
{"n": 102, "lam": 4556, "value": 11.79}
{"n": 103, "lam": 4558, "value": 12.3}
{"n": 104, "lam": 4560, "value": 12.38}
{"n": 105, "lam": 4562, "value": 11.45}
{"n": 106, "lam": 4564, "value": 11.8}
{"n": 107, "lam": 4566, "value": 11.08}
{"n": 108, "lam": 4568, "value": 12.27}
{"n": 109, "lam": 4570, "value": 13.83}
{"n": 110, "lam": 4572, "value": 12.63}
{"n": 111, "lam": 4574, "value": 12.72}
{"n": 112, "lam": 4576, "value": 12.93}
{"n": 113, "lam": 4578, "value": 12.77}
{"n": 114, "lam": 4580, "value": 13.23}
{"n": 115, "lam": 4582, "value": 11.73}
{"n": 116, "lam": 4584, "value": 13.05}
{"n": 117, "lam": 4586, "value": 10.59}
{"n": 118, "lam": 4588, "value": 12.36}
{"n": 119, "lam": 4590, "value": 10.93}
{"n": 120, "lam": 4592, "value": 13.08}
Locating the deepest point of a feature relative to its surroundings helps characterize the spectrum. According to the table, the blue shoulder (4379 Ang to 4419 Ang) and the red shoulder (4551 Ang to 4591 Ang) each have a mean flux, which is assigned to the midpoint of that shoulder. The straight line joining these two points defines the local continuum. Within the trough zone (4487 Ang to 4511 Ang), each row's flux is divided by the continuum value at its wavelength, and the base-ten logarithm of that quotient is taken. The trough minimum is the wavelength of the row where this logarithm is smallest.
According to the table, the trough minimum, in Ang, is 4496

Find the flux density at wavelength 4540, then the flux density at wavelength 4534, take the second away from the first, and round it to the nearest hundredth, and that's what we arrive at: 1.57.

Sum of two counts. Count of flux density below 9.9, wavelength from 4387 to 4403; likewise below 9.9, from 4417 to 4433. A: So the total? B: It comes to 11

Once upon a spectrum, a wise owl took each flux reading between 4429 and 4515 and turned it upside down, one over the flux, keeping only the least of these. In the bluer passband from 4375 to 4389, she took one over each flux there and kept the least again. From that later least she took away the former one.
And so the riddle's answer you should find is 0.038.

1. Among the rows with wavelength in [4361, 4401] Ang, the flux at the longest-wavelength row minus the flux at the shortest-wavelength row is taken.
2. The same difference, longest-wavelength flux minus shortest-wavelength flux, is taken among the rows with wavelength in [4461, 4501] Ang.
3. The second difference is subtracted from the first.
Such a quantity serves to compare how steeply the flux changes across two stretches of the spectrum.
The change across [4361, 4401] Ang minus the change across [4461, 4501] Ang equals -1.3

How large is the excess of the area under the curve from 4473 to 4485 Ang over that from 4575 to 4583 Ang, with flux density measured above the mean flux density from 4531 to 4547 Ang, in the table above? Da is -13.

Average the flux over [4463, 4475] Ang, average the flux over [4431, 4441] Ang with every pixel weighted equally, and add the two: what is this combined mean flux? 20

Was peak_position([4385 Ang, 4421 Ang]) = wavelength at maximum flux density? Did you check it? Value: 4418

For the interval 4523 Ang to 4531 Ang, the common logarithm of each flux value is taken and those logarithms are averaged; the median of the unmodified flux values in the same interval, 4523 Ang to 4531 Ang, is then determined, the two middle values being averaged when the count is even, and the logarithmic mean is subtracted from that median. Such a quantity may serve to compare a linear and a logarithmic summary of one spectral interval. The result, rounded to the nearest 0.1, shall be 9.5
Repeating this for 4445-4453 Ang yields 10.2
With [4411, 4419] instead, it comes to 8.4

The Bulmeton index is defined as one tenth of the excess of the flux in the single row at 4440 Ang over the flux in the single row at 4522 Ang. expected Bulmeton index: -0.15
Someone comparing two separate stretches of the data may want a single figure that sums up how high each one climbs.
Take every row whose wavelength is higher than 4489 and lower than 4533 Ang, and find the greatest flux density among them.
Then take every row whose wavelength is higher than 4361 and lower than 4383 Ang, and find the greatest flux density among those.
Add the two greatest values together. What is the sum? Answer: 25.1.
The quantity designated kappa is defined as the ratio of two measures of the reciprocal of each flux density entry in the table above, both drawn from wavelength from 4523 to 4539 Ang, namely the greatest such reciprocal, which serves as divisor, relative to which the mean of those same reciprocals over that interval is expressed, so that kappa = 0.86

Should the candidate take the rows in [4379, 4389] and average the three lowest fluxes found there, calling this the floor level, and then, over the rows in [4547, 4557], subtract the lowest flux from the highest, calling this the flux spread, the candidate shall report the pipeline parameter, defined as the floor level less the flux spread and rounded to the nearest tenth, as 4.9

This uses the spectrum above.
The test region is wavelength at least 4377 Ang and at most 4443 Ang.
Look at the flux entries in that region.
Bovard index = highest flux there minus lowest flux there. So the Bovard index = 4.4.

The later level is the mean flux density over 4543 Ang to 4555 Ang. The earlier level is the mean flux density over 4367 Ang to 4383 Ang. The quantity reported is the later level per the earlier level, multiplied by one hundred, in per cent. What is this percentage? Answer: 118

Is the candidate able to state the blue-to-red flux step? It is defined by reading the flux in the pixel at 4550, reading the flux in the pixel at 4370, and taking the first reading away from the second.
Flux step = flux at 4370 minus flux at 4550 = 1.7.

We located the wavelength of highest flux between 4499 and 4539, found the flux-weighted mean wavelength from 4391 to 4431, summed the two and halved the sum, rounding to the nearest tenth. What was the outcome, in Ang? 4459.0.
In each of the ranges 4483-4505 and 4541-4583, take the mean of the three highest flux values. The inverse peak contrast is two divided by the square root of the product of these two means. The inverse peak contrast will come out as 0.157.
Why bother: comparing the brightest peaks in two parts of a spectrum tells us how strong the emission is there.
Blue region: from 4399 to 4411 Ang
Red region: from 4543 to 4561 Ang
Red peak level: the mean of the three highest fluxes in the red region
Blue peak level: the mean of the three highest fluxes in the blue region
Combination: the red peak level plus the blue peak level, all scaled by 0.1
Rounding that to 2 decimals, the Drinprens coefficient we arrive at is 2.21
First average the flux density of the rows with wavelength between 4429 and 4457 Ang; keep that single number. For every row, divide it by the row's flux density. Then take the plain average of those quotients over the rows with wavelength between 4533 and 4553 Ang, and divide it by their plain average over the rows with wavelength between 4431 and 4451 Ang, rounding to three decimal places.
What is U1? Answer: 0.861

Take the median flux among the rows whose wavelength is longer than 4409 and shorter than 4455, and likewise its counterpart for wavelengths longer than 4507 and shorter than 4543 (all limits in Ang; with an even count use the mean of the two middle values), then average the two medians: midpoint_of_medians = 10.6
